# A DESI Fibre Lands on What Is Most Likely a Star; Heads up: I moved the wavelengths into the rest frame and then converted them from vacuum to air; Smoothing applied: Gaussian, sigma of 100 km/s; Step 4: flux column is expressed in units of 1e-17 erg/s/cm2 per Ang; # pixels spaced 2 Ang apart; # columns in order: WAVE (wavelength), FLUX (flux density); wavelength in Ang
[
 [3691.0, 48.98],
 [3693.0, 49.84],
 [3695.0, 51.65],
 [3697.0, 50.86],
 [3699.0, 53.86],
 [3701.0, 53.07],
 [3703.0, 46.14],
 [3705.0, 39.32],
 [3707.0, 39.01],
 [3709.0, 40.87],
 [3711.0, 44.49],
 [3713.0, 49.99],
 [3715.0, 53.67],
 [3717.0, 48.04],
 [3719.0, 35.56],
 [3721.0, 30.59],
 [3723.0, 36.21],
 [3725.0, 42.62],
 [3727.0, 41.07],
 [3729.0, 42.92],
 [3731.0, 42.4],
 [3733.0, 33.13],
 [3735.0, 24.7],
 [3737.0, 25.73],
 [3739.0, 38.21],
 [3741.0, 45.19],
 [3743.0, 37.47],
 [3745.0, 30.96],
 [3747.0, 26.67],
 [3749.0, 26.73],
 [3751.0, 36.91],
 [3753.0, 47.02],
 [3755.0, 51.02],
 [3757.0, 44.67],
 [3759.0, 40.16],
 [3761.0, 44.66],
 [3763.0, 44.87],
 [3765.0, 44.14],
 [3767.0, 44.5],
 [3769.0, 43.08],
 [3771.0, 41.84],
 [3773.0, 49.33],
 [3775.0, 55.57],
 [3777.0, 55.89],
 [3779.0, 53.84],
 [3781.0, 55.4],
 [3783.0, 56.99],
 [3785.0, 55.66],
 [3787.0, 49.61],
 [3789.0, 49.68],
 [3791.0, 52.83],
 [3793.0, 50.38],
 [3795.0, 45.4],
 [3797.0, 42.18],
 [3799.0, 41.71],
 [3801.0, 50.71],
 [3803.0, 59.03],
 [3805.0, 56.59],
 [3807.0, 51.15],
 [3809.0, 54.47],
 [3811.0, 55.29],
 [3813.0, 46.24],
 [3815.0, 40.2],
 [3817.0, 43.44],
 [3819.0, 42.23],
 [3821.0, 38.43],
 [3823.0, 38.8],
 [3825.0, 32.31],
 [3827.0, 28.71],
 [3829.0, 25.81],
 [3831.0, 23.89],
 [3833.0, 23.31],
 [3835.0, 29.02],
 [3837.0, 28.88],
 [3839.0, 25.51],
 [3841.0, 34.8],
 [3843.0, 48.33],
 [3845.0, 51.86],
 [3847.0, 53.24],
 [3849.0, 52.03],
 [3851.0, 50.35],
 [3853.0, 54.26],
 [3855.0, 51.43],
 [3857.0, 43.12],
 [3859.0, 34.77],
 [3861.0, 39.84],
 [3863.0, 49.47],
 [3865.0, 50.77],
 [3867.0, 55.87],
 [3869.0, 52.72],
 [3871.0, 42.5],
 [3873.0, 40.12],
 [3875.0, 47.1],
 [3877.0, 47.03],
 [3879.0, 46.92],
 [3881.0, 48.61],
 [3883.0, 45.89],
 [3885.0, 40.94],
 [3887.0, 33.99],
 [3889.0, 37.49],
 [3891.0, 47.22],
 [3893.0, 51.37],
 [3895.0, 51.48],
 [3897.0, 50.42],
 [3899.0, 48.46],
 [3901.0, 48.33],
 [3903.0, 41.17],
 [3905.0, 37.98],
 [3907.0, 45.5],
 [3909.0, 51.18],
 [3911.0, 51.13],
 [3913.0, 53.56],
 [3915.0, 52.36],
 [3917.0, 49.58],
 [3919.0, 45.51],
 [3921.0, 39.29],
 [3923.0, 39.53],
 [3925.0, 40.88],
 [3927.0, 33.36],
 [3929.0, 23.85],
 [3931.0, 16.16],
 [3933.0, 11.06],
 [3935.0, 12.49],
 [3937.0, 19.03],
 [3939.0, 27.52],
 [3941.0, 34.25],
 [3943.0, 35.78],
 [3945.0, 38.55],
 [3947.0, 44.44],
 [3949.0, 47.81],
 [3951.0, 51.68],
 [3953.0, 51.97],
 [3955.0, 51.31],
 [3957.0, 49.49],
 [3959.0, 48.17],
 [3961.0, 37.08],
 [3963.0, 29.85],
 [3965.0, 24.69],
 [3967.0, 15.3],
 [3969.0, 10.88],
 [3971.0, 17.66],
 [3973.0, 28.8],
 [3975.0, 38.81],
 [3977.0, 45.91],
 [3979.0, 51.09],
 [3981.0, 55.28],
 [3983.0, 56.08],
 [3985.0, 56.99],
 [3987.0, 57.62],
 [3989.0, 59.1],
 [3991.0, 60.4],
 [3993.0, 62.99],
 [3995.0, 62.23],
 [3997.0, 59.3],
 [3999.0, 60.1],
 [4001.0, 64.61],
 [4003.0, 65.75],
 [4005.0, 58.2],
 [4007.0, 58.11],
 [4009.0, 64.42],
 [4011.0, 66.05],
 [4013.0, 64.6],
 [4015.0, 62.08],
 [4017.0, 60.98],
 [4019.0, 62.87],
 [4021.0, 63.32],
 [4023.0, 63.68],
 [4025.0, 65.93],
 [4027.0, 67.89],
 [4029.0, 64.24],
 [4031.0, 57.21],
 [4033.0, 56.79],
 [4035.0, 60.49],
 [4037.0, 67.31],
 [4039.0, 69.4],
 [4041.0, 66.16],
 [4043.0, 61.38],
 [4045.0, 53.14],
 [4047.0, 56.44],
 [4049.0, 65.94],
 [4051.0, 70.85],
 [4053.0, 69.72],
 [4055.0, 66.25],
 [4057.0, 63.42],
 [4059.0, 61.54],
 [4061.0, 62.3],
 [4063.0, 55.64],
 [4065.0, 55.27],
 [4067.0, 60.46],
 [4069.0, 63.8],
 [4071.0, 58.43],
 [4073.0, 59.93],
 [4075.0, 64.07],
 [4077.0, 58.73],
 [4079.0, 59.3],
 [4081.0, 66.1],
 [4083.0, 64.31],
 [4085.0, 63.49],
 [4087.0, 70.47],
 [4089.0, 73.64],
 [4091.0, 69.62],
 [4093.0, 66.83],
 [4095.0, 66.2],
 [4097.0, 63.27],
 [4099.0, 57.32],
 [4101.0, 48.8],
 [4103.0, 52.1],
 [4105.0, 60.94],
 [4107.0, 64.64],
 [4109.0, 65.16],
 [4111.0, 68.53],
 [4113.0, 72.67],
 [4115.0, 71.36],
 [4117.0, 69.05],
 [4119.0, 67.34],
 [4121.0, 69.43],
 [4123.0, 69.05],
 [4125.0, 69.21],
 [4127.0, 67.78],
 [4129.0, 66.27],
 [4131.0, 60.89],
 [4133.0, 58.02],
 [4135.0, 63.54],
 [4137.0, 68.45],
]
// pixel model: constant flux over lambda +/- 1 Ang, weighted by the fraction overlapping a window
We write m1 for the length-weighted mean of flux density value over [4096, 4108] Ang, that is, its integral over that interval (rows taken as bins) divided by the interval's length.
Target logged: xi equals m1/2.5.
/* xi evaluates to 23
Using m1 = 58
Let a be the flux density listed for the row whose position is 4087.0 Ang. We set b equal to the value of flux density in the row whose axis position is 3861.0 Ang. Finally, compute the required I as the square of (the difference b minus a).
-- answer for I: 938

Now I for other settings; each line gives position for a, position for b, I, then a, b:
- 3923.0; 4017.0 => 460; 39.53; 60.98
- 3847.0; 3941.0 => 361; 53.24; 34.25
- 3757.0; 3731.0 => 5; 44.67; 42.4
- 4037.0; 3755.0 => 265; 67.31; 51.02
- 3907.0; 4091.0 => 582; 45.5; 69.62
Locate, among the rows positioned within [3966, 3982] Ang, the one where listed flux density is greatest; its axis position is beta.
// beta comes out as 3981.0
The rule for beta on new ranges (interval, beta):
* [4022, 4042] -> 4039.0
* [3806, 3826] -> 3811.0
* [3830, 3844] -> 3843.0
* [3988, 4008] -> 4003.0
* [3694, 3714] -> 3699.0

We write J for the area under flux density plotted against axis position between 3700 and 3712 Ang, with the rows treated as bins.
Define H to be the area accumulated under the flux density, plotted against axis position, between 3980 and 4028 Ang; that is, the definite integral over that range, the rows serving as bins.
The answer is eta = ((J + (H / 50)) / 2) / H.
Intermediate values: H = 2957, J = 526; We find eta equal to 0.1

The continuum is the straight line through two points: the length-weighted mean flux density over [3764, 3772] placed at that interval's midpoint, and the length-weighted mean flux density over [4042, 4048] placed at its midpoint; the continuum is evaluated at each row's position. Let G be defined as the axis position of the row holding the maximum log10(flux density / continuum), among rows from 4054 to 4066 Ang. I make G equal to 4055.0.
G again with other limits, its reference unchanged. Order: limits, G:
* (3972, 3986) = 3985.0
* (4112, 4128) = 4113.0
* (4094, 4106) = 4095.0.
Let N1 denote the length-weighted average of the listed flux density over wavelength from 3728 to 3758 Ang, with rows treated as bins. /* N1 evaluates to 37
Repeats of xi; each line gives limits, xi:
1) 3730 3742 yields 14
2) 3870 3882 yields 18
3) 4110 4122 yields 28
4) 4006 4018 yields 25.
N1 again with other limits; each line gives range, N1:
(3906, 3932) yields 42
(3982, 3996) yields 59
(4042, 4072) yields 62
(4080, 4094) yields 68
